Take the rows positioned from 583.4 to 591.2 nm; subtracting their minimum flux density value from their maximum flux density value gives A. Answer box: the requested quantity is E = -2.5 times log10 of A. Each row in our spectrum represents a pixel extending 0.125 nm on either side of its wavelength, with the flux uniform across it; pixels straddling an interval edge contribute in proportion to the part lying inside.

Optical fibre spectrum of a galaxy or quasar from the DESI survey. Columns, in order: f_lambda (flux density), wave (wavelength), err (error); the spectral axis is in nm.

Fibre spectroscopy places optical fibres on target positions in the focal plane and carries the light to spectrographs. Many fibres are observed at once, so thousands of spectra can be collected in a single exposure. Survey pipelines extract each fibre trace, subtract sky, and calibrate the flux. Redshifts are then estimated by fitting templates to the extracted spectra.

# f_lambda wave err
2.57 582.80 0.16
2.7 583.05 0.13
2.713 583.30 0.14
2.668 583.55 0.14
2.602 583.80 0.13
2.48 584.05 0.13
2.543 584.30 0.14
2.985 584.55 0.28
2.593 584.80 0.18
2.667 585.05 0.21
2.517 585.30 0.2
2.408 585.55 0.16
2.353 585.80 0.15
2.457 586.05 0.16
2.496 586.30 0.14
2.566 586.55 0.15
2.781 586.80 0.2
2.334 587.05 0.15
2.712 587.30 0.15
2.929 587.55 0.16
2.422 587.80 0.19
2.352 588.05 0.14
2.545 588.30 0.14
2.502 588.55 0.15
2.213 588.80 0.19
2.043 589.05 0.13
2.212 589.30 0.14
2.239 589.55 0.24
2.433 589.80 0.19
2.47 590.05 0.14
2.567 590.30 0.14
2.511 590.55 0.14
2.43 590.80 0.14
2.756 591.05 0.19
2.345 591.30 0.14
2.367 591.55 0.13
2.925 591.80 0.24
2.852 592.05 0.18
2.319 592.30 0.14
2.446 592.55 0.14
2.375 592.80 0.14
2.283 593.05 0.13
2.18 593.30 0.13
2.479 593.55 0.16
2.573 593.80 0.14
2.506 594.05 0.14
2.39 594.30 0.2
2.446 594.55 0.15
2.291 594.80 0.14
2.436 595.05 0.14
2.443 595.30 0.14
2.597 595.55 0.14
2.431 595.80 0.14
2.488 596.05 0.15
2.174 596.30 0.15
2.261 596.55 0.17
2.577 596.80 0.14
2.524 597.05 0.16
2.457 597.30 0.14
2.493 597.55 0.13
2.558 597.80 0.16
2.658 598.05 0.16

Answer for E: 0.1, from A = 0.9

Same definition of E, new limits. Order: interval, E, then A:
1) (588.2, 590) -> 0.7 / 0.5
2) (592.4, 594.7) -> 1.0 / 0.4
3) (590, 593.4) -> 0.3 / 0.7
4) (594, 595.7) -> 1.3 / 0.3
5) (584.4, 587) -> 0.5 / 0.6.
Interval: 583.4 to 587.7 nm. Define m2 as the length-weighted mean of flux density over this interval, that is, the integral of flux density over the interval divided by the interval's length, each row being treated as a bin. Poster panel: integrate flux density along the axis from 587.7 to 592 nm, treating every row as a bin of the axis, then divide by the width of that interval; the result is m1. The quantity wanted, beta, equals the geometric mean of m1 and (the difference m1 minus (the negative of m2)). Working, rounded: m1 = 2.44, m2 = 2.59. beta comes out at 3.50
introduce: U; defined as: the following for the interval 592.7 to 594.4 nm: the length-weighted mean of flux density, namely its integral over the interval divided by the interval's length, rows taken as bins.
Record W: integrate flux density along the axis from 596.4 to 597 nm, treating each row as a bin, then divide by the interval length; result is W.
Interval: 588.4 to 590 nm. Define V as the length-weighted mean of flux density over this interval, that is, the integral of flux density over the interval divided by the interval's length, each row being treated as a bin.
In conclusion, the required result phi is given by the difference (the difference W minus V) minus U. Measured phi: -2.26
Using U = 2.40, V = 2.29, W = 2.42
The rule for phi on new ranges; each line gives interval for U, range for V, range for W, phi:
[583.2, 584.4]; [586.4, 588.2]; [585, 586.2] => -2.71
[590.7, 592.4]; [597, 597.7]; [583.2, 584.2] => -2.46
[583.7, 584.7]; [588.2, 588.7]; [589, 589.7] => -2.97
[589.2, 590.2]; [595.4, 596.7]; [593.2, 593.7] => -2.39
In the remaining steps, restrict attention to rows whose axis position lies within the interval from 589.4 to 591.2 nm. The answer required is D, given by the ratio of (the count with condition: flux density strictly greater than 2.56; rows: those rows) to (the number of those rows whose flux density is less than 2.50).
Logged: 0.50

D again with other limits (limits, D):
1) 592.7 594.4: 0.20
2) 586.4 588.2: 1.33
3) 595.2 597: 0.40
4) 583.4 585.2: 5.00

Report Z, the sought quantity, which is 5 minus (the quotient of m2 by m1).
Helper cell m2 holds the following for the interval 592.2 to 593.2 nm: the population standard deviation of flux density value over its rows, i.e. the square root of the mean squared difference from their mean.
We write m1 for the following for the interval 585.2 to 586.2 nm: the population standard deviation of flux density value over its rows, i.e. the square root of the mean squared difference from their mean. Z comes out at 3.98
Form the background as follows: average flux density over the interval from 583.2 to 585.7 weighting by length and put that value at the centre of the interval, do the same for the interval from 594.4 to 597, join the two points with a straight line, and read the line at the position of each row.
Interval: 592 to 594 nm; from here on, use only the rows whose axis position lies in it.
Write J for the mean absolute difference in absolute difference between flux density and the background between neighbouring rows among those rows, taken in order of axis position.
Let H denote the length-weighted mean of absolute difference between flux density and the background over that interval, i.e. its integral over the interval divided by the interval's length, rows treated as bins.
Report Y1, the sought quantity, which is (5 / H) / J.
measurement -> 254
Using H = 0.145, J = 0.136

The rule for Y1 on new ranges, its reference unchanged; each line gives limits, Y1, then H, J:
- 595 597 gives 467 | 0.111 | 0.097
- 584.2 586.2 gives 244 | 0.145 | 0.141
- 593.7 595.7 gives 879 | 0.072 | 0.079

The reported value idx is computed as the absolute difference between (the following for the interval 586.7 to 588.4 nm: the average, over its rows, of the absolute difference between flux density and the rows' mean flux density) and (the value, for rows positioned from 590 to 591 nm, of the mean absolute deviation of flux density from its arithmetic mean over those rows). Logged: 0.15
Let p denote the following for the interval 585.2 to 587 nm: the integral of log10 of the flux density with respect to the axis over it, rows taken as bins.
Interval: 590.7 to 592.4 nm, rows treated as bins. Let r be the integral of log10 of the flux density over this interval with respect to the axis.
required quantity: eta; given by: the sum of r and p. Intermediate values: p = 0.716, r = 0.70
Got 1.41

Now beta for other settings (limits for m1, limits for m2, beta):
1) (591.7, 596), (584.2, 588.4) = 3.52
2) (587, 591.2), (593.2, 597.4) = 3.46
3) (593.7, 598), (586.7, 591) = 3.47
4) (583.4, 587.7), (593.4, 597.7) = 3.61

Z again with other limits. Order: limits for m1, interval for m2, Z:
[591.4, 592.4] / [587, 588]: 4.14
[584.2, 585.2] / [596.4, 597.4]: 4.30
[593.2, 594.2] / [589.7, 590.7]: 4.67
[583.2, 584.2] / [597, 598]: 4.57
